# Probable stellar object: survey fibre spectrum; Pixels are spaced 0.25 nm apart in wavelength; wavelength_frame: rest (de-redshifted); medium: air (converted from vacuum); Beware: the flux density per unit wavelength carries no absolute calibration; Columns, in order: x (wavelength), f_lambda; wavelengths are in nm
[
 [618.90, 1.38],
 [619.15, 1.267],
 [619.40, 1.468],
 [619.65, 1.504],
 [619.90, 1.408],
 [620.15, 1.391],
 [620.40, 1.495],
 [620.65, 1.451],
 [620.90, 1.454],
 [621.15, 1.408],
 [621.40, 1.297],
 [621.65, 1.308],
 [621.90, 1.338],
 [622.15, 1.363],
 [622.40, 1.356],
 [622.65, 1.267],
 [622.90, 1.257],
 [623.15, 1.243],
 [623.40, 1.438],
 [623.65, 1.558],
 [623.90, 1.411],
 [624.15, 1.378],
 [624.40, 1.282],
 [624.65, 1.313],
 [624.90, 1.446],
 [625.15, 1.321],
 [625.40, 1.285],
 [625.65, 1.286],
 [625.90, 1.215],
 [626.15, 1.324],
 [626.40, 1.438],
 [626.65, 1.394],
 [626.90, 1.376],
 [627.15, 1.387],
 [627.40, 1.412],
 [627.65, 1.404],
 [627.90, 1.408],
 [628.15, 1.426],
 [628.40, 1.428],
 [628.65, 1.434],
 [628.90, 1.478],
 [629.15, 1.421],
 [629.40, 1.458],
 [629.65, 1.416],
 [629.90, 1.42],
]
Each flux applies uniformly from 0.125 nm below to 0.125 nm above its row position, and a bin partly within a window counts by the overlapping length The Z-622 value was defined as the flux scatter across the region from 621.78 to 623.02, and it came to 0.05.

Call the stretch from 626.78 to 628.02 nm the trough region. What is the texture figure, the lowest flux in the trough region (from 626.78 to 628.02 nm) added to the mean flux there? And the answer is 2.77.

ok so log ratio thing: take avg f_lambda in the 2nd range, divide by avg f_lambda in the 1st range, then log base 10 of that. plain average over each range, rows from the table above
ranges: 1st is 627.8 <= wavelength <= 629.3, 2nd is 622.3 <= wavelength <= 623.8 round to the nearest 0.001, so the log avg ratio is -0.025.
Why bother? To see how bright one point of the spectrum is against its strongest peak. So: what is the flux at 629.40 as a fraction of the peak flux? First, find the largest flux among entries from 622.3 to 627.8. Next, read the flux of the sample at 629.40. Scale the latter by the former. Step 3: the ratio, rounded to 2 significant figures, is 0.94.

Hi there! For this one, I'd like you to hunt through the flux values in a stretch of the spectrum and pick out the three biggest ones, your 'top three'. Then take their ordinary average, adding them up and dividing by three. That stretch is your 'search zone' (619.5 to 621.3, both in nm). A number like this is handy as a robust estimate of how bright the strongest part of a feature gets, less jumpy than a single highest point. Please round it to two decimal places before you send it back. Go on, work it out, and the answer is 1.48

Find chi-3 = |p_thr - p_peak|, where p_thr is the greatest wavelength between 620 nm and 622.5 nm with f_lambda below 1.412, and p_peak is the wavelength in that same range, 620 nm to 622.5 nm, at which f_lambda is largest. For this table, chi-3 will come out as 2.00 nm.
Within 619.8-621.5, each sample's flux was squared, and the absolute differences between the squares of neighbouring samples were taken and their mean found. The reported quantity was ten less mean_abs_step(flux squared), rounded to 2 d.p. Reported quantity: 9.85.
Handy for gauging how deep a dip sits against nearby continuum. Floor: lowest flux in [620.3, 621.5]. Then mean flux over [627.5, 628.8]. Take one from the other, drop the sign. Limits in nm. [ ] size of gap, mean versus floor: 0.12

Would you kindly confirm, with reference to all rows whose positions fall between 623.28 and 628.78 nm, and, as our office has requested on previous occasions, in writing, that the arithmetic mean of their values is 1.38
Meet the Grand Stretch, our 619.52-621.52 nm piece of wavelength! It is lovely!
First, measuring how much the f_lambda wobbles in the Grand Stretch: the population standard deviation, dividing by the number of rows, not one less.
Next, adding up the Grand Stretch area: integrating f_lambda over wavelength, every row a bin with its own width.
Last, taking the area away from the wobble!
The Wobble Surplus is -2.79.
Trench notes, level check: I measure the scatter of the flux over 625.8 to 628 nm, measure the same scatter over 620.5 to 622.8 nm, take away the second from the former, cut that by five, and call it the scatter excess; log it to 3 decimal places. 0.000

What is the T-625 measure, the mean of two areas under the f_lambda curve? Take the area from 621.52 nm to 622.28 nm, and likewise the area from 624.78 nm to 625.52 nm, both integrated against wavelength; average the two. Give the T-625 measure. 1.01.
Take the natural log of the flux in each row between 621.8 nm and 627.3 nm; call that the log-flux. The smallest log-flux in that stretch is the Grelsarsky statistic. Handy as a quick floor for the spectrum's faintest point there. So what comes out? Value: 0.195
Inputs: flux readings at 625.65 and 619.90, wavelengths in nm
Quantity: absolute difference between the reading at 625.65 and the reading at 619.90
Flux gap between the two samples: 0.12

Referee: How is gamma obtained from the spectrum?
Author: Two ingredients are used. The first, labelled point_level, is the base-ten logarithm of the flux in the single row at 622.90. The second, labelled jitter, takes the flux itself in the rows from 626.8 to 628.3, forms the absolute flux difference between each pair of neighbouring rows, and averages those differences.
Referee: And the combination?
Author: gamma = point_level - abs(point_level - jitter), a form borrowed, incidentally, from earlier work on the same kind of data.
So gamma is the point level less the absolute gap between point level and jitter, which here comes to 0.013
